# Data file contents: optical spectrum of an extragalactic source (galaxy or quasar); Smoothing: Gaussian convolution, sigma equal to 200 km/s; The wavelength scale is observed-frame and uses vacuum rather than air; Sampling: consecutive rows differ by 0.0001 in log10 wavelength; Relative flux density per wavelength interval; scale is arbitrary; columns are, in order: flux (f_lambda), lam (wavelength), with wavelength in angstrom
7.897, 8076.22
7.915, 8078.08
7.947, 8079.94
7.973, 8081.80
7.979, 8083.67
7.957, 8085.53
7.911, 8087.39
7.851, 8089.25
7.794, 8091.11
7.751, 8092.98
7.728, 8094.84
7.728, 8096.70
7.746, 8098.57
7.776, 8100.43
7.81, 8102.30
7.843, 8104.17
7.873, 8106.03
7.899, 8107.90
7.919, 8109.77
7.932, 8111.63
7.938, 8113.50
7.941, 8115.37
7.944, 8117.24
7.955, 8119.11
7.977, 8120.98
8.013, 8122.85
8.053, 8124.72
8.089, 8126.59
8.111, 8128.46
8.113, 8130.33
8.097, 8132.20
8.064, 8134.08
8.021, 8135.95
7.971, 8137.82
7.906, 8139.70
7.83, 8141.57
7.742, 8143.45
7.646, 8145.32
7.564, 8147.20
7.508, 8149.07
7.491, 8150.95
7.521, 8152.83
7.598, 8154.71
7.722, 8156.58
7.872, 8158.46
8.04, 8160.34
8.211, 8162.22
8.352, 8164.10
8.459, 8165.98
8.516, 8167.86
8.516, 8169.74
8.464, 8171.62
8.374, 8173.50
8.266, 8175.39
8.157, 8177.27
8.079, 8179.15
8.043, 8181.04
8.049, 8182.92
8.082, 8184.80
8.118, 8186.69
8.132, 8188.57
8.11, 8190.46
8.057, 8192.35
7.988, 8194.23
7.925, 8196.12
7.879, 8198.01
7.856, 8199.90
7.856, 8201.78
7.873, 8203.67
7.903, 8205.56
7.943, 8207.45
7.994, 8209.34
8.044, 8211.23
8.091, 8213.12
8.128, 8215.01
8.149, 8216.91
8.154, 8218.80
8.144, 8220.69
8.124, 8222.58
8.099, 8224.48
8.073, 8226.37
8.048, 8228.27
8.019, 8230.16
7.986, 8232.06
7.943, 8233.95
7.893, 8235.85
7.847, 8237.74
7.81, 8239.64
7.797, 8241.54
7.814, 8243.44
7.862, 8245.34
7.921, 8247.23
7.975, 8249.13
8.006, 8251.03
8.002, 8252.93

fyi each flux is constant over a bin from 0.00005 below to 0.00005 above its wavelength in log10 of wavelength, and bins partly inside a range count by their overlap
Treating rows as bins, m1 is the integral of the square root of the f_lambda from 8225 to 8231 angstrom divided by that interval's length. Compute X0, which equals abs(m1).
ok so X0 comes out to 2.84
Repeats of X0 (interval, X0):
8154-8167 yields 2.84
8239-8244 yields 2.79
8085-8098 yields 2.80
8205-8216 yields 2.83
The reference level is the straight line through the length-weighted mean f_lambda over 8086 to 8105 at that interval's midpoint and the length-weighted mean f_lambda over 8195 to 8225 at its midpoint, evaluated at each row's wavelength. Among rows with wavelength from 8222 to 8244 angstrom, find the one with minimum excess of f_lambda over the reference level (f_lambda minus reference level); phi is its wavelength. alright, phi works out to 8241.54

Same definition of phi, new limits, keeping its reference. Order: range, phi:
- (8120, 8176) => 8150.95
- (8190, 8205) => 8201.78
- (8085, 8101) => 8096.70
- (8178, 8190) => 8181.04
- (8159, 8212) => 8201.78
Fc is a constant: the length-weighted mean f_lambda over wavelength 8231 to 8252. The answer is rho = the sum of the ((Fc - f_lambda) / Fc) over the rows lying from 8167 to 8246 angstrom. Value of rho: -0.8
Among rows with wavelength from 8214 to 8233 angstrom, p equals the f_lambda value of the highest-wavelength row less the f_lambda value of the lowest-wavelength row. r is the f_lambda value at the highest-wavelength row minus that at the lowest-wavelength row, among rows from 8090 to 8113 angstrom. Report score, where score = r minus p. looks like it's 0.3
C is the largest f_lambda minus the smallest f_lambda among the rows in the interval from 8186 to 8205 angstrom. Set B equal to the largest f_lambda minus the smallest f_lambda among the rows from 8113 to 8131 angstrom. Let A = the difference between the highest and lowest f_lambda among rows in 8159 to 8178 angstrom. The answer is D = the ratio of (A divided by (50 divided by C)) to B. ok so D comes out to 0.015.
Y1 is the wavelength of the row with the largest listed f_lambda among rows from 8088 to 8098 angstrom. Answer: 8089.25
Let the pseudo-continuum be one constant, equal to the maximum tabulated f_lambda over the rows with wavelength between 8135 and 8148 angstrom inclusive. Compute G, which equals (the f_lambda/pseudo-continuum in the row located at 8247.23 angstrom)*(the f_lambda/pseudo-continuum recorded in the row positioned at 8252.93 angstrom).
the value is 0.99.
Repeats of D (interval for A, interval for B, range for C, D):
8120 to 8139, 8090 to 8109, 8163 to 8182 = 0.008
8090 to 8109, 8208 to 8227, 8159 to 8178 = 0.010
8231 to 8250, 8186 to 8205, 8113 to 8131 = 0.002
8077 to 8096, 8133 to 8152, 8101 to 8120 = 0.001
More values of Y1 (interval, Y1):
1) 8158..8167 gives 8165.98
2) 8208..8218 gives 8216.91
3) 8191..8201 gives 8192.35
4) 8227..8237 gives 8228.27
